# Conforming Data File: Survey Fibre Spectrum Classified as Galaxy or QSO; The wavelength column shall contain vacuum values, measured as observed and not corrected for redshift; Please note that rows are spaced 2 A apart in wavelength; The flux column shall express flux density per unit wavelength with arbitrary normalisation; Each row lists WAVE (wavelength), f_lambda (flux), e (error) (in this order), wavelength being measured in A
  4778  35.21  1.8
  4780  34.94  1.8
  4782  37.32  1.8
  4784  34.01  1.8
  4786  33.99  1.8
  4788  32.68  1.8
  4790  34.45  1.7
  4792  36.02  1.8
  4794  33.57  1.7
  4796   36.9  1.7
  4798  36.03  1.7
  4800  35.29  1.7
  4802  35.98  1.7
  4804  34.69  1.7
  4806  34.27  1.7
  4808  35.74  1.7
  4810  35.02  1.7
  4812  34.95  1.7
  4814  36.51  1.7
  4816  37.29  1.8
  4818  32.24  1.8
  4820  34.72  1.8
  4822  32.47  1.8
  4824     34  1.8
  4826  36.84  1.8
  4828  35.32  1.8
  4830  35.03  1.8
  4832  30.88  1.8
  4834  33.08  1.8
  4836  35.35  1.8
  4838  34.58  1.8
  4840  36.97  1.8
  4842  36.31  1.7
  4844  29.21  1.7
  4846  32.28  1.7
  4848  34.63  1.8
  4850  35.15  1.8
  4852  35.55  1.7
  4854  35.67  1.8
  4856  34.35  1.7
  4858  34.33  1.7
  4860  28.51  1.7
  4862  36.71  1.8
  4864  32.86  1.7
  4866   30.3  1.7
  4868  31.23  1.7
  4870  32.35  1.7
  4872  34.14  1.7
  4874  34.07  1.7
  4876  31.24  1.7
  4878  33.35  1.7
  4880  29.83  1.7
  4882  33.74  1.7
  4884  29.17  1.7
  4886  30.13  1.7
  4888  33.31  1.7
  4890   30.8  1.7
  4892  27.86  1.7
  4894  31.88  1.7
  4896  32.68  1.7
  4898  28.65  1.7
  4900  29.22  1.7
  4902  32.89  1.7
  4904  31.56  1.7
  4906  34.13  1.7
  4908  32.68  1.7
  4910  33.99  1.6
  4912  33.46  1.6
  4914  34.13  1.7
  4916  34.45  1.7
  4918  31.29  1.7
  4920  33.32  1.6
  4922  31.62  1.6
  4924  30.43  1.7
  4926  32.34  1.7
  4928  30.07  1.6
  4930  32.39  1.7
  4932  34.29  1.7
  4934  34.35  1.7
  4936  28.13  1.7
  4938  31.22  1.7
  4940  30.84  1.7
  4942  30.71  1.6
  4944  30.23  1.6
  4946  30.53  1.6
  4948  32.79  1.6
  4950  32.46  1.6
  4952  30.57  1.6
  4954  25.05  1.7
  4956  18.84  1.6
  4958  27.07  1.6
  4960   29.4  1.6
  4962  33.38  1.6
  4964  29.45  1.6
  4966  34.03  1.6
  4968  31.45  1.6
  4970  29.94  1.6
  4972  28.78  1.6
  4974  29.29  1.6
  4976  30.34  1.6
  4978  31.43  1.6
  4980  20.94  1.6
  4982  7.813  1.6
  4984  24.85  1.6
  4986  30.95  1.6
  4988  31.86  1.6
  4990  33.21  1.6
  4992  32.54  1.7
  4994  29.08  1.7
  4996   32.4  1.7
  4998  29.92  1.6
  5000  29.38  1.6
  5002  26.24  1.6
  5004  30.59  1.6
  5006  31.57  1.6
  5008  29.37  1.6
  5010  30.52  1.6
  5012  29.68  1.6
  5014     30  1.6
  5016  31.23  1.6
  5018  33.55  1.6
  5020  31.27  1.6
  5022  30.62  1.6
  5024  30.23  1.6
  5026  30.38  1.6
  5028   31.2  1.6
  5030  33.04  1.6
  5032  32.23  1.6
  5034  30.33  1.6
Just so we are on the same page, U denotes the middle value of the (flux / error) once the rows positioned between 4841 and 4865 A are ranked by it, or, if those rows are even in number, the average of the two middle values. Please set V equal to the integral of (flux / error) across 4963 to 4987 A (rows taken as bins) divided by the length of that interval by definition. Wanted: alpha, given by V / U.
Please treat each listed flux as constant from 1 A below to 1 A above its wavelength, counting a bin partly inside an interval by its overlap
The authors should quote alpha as 0.87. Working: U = 19.7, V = 17.1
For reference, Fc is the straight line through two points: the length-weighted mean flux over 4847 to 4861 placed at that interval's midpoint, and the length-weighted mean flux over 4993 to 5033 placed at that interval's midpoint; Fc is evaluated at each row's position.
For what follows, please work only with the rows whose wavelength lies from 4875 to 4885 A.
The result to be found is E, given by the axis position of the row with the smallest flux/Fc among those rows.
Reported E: 4884 A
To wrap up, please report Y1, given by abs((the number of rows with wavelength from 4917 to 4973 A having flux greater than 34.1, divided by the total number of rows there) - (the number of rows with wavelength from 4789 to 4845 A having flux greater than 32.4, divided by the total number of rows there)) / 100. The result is 0.008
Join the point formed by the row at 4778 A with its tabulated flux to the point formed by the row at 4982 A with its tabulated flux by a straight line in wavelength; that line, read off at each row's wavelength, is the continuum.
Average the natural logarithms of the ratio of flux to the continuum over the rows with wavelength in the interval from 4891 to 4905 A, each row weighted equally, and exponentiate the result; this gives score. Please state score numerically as 1.6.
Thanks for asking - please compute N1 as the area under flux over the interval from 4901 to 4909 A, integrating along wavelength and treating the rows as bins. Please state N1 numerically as 263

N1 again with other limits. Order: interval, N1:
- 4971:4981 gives 282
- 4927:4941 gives 443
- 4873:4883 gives 324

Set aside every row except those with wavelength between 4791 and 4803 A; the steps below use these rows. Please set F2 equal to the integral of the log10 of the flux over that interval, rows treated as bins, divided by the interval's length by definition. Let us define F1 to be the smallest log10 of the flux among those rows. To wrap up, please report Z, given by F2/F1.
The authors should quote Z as 1.02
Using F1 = 1.526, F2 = 1.55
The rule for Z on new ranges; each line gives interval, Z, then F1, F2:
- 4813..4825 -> 1.02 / 1.508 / 1.54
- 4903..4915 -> 1.02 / 1.499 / 1.52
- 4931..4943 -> 1.03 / 1.449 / 1.50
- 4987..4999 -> 1.02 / 1.464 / 1.50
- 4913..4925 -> 1.02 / 1.483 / 1.51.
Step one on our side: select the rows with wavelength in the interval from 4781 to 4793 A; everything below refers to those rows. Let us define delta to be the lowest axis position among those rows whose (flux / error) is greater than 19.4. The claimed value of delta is 4782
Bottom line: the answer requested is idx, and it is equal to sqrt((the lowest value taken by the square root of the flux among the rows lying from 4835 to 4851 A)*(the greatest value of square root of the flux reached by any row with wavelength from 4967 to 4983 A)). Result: 5.51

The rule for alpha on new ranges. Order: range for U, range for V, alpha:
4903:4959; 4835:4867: 1.02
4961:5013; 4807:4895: 1.02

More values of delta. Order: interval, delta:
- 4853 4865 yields 4854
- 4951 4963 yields 4962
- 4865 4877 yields 4872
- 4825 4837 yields 4826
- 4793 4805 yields 4794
